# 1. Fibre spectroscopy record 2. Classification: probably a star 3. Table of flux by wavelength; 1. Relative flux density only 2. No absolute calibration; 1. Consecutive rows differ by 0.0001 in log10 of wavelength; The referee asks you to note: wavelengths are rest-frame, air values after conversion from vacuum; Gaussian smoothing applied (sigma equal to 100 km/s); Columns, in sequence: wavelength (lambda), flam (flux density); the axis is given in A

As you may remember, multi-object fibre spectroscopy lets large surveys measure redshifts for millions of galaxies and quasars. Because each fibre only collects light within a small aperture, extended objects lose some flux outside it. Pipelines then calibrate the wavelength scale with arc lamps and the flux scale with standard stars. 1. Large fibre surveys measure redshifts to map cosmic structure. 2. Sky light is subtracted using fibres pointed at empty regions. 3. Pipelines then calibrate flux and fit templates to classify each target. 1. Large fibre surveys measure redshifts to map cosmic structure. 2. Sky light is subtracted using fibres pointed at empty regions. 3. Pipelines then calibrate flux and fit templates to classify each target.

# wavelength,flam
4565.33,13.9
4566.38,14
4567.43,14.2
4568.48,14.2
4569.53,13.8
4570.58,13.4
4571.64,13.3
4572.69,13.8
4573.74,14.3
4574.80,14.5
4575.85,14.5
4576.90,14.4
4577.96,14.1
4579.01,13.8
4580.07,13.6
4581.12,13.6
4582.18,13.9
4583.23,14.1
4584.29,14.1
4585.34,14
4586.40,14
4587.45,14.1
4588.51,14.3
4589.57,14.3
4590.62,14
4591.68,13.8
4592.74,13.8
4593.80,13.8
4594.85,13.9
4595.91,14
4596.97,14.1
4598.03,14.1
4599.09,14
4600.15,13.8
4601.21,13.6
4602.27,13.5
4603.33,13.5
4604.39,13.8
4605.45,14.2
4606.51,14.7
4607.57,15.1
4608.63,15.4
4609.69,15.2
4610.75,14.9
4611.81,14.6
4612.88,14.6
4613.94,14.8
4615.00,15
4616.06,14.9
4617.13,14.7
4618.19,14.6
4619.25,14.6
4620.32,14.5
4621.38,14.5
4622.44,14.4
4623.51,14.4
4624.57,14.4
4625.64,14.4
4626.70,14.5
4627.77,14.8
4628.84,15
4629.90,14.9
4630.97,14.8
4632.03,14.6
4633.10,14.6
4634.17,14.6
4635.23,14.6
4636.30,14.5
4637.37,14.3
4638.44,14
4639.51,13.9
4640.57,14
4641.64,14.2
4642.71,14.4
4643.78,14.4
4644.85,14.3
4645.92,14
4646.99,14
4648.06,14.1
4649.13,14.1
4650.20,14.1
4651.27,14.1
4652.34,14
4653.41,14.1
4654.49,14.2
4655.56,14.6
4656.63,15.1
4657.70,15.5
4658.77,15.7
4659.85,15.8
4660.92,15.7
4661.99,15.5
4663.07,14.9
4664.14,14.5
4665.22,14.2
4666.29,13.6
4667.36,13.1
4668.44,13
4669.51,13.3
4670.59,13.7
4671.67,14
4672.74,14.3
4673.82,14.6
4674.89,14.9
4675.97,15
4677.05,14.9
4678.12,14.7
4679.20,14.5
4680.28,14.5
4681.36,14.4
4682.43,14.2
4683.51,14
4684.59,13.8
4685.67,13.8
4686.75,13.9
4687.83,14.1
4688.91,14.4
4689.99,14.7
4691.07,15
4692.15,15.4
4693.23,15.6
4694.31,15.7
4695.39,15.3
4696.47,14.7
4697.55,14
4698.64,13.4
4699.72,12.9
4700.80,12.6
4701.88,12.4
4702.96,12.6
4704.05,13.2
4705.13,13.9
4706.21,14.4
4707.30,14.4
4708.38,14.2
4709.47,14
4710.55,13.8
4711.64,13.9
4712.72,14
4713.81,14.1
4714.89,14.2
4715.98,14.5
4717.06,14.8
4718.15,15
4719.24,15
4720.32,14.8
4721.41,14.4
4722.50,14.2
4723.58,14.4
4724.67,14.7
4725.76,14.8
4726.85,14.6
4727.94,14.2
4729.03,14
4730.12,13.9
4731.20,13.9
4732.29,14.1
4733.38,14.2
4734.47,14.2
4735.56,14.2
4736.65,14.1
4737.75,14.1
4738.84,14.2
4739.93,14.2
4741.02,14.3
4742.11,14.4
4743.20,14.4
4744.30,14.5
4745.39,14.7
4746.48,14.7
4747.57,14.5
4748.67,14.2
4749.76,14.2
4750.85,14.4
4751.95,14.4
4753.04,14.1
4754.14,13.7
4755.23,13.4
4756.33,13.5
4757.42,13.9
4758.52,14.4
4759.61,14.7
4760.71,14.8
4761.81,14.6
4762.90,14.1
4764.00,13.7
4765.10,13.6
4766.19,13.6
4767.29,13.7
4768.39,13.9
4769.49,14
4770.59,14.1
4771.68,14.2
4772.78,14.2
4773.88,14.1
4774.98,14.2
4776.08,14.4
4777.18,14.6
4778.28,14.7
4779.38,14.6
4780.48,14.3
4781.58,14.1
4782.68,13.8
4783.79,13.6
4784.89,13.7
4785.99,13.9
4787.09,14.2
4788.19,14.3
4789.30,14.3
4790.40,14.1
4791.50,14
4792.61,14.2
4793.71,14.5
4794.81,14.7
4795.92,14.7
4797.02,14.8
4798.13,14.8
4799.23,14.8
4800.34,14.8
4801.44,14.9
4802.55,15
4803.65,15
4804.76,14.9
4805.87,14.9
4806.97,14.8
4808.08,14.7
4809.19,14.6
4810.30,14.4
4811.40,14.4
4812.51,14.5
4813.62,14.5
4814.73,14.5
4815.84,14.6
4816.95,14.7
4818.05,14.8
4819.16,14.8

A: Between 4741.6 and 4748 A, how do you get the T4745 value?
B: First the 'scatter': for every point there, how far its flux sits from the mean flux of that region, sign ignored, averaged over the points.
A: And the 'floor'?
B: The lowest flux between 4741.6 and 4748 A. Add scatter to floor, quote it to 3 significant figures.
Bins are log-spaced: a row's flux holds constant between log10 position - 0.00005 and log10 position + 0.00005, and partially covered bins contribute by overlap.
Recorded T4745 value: 14.5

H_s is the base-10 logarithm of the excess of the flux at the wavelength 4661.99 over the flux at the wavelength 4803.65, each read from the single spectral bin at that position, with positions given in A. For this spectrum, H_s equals -0.30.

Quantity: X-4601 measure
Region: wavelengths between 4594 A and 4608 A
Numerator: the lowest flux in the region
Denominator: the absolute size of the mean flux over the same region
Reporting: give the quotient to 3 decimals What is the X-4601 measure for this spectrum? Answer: 0.963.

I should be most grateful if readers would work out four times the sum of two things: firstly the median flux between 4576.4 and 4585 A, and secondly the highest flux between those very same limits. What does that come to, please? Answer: 114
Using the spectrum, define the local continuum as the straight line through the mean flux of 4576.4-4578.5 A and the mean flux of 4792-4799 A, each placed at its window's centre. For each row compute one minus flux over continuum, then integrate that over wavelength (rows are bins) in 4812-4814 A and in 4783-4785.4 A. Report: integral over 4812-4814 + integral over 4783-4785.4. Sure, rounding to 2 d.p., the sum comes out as 0.17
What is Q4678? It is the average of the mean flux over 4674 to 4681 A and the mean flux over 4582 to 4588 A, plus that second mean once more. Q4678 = 28.4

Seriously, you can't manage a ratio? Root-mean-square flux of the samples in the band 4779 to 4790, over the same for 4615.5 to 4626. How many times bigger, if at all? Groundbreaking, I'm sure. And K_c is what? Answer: 0.97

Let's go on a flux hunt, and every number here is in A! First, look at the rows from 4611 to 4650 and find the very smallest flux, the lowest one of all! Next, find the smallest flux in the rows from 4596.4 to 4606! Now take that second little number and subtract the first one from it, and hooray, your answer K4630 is -0.40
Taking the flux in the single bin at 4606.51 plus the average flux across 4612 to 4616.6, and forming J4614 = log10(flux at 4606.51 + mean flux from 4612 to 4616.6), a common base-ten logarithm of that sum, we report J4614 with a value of 1.47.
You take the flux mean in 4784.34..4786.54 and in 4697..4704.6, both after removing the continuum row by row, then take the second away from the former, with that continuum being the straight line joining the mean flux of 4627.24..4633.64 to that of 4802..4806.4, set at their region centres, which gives 0.70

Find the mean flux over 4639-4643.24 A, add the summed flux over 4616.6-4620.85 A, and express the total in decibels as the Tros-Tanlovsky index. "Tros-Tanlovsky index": 18.6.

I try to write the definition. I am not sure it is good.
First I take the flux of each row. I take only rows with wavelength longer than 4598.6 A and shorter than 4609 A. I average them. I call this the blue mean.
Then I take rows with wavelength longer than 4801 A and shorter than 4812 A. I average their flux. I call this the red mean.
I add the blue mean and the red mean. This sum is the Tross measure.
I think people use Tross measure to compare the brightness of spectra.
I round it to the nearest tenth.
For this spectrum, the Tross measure 28.9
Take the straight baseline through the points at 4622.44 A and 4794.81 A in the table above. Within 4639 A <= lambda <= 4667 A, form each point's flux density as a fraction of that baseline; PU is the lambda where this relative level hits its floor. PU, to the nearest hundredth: 4666.29 A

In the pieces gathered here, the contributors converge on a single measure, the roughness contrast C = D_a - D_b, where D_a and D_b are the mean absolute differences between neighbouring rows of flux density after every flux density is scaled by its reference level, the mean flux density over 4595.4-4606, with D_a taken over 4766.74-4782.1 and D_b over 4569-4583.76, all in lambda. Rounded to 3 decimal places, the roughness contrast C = -0.007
